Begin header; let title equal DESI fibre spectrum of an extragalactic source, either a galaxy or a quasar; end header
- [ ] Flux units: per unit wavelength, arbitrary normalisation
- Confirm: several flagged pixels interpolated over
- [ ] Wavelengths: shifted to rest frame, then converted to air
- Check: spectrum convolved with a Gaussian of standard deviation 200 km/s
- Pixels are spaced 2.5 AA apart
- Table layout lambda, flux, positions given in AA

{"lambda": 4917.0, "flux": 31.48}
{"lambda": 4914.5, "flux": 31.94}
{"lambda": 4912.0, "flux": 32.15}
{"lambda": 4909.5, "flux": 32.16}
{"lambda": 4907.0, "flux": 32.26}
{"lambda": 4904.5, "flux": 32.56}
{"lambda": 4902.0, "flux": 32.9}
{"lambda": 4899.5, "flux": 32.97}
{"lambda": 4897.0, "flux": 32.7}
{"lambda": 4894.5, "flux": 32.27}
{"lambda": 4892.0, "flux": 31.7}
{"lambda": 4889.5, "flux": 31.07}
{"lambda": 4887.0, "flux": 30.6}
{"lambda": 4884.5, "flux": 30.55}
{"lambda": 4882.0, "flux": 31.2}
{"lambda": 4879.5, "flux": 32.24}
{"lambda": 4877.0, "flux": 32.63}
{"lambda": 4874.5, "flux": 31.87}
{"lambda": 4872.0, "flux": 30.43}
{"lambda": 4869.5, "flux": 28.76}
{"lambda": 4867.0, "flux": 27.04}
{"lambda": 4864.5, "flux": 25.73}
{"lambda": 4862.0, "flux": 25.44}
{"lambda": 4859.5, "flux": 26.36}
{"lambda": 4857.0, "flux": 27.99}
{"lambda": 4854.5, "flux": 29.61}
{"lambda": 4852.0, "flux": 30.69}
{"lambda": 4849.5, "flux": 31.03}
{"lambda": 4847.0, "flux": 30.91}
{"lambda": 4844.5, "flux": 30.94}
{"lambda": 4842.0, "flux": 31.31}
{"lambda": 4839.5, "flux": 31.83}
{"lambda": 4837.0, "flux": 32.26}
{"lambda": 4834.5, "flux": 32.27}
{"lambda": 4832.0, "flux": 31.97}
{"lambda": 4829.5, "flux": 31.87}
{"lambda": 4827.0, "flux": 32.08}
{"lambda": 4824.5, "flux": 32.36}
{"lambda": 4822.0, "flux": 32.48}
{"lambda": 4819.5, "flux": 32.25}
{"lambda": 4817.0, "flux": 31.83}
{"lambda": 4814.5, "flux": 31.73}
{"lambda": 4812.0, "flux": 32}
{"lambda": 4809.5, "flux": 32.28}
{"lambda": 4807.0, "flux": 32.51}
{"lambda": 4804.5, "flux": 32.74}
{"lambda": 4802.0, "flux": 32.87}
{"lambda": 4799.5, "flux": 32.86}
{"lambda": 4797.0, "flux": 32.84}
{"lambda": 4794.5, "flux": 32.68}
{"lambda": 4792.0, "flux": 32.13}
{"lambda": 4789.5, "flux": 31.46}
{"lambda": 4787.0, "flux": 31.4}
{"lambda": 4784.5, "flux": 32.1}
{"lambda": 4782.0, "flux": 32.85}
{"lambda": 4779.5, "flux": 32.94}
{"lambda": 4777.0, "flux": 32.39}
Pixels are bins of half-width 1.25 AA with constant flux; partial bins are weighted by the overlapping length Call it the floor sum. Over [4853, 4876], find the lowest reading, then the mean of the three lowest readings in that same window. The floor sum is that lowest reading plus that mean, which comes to 51.3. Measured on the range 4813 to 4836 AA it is 63.5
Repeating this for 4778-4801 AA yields 63.1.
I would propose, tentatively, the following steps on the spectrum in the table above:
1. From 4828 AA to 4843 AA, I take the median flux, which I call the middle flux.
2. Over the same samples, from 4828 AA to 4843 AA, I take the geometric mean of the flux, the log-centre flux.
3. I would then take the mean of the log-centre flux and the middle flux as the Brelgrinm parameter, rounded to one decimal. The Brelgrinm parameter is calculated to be 31.9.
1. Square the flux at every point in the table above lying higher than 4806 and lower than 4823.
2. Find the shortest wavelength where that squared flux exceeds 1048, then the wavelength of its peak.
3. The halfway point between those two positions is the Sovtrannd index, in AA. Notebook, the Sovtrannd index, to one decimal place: 4807.0 AA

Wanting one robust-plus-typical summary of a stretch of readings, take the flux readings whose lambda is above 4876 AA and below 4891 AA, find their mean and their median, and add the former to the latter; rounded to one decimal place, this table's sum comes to 62.5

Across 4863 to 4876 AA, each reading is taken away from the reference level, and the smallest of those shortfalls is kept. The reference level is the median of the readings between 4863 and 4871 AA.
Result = -4.8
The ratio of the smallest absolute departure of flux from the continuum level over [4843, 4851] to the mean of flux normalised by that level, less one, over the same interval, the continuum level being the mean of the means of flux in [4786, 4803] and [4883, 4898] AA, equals -30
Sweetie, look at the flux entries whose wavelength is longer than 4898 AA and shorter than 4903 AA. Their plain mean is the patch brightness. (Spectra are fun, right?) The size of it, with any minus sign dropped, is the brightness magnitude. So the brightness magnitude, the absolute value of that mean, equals 32.9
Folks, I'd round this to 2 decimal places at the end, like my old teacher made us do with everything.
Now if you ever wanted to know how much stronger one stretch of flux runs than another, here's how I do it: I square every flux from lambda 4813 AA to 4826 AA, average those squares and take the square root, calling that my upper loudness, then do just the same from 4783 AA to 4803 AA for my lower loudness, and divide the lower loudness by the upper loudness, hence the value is 1.01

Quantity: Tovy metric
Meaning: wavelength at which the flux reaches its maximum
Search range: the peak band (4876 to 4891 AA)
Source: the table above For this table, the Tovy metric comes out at 4877.0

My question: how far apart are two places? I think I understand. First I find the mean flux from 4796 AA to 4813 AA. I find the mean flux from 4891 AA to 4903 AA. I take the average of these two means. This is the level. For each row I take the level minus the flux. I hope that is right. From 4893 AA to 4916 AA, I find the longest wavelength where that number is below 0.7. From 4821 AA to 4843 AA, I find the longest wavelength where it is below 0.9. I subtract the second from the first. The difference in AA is 75.0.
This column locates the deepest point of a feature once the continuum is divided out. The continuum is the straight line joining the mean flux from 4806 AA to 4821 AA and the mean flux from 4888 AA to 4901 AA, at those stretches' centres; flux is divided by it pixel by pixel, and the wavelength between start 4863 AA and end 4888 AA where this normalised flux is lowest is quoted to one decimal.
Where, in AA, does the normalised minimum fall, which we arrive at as 4864.5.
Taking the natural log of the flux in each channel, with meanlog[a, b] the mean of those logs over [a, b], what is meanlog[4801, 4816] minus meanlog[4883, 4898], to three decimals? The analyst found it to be 0.028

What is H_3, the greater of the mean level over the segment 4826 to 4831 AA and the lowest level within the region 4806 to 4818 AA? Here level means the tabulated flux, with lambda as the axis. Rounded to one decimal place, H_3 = 32.0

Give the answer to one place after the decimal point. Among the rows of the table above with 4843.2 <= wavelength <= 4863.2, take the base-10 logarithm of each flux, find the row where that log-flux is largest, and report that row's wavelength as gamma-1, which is 4849.5 AA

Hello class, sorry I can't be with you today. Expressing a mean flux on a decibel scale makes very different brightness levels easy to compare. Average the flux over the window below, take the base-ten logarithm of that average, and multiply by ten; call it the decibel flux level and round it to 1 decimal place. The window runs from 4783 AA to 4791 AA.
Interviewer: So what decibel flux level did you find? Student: 15.0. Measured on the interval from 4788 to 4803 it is 15.1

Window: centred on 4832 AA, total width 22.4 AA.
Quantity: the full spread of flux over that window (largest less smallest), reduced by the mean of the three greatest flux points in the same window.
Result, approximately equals -31.2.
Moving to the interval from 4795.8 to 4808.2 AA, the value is -32.5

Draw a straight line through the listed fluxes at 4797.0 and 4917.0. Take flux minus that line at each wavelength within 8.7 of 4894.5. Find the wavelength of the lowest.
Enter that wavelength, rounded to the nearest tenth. 4887.0 AA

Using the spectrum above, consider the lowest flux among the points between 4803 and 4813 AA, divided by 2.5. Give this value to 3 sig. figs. 12.8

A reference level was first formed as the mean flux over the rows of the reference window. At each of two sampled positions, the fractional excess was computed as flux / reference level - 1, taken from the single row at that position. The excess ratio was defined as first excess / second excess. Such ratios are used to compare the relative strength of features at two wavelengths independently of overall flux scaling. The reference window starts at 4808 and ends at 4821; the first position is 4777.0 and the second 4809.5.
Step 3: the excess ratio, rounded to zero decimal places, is 1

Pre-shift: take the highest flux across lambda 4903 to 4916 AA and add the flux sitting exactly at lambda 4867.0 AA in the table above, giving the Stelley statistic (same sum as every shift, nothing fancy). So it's 59.6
